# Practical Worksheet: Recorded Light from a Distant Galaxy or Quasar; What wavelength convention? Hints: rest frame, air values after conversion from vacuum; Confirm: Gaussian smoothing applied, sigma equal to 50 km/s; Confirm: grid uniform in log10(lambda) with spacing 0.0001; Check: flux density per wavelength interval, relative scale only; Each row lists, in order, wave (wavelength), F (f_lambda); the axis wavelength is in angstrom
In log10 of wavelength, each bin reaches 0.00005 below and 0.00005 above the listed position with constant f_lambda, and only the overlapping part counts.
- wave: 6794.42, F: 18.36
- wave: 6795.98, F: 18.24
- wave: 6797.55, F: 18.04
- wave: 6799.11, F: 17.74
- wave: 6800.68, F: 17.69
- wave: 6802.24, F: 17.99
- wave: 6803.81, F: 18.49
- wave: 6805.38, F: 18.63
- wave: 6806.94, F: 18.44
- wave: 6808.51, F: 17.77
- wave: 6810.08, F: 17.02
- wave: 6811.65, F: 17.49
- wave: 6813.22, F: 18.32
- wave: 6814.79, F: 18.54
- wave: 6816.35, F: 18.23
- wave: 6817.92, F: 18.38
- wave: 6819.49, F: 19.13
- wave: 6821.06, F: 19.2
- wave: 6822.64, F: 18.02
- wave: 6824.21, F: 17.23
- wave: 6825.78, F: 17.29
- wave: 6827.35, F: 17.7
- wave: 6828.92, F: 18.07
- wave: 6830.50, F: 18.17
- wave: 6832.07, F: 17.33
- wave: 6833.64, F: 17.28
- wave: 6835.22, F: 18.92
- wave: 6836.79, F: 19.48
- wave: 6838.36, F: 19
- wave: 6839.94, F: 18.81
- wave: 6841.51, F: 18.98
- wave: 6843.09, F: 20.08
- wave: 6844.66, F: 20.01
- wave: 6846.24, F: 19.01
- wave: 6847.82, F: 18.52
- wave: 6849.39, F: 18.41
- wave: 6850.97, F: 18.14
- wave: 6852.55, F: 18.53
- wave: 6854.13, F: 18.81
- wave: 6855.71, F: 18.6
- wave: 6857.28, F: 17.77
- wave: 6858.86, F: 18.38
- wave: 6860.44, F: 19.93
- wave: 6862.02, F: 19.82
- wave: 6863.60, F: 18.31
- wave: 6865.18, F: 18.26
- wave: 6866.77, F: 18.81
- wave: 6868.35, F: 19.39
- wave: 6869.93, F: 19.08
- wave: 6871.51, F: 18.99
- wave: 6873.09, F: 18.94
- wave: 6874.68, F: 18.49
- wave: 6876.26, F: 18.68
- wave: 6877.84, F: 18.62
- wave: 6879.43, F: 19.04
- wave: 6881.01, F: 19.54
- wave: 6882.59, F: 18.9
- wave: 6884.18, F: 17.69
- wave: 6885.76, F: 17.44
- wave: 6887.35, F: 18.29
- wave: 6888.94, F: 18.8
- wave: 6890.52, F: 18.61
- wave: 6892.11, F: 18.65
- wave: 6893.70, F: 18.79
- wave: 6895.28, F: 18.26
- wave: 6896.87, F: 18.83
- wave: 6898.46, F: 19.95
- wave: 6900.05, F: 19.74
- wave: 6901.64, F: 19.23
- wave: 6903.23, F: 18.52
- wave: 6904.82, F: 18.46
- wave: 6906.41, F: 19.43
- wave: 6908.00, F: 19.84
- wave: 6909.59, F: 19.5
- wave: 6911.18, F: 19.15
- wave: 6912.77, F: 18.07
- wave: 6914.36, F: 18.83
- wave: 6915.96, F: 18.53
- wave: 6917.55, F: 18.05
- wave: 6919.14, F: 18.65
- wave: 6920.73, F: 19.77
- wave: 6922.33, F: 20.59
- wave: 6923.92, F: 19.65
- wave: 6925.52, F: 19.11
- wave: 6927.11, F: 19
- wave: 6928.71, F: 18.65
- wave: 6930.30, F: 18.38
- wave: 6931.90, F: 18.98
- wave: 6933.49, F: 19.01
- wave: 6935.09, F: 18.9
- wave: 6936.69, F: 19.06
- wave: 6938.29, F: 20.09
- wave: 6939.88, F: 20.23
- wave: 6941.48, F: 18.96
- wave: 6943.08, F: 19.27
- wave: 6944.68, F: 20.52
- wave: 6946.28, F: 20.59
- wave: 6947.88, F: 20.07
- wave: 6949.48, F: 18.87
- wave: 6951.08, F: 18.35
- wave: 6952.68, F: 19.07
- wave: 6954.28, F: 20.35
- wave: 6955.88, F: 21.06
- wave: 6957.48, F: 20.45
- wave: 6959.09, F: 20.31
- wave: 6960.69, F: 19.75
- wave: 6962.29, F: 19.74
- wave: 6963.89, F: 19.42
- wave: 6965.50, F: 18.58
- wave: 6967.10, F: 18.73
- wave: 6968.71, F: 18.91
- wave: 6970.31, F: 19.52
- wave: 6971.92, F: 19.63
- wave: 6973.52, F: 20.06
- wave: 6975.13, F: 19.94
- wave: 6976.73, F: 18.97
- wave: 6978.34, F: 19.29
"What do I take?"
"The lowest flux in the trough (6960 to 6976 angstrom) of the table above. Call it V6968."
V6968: 18.58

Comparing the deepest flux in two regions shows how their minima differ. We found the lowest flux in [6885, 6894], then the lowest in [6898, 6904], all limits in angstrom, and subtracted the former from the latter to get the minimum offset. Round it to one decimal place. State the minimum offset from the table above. 1.1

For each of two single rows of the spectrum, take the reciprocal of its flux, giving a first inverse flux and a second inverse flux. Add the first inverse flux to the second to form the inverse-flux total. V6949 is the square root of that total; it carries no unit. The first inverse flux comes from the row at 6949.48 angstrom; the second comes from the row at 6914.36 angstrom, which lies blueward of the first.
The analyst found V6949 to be 0.3257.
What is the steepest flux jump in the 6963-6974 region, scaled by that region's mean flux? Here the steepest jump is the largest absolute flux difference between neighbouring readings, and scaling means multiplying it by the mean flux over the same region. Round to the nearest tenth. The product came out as 16.2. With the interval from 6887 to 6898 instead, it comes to 10.6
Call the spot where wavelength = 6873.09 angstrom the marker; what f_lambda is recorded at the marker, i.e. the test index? 18.94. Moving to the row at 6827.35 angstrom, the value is 17.7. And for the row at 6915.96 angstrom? 18.53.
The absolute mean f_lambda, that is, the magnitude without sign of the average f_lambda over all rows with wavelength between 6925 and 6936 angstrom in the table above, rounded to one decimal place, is 18.9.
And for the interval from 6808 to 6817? 17.9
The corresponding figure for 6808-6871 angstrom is 18.5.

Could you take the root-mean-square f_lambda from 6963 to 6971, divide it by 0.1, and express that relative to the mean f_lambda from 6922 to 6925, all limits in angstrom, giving 9.5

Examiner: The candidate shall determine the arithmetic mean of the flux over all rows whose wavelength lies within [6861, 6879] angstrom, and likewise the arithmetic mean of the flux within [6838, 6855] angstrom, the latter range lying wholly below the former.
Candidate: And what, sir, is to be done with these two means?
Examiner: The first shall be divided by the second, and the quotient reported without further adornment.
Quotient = 1.00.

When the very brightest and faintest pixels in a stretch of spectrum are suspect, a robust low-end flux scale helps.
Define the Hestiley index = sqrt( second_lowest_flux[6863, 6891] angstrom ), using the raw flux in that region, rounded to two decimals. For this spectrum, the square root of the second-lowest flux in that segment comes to 4.21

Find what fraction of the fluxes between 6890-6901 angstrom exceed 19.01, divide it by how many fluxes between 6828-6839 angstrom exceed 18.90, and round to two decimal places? 0.10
